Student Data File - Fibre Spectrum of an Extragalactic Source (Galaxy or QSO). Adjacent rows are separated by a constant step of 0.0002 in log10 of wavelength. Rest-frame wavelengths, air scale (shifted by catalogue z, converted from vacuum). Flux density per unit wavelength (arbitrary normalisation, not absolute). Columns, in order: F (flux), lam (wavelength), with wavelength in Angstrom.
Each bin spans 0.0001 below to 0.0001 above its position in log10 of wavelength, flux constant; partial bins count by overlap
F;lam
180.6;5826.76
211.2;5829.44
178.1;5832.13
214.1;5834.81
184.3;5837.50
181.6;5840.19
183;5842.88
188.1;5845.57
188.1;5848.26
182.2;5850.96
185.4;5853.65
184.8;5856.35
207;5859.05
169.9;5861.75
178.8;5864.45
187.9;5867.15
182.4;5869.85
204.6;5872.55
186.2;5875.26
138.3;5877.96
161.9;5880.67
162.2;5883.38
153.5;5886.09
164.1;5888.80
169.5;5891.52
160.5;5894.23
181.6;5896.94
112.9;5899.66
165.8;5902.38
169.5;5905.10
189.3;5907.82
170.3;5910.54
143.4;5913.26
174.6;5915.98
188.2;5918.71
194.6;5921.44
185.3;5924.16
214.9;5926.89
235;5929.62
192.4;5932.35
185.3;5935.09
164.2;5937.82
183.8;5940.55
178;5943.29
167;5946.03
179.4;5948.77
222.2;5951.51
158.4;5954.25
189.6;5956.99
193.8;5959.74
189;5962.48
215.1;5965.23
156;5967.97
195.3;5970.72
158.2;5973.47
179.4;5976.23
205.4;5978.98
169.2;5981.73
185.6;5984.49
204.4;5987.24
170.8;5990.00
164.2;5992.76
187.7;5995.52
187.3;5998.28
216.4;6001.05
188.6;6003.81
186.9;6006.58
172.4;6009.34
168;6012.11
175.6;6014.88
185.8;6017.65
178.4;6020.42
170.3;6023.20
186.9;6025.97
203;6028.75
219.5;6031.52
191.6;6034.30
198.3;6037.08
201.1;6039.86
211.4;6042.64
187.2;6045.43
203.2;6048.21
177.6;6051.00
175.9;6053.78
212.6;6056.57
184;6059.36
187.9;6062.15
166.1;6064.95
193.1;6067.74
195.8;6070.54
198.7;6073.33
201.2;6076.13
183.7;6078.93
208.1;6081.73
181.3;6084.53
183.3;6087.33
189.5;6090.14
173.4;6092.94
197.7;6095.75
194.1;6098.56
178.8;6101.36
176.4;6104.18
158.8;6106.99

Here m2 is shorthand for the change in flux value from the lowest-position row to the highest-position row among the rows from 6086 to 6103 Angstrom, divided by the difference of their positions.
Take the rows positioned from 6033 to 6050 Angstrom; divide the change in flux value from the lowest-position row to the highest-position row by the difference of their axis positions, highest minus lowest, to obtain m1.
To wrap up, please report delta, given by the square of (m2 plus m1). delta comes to 0.3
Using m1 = 0.83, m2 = -0.3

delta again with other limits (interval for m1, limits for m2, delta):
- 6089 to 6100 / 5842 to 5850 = 2.2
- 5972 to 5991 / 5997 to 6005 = 1.0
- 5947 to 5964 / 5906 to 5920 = 0.4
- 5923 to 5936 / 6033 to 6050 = 0.7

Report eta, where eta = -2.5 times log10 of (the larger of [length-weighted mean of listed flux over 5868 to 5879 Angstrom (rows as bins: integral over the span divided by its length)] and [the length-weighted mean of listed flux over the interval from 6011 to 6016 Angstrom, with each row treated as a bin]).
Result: -5.64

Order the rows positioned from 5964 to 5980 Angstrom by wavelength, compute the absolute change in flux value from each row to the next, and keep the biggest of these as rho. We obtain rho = 59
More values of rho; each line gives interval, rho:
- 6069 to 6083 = 24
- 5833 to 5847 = 30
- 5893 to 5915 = 69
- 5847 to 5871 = 37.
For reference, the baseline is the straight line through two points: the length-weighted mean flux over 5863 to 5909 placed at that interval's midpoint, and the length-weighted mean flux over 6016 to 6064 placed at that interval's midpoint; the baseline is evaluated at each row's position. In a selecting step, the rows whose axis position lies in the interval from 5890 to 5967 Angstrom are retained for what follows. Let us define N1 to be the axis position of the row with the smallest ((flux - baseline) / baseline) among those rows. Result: 5899.66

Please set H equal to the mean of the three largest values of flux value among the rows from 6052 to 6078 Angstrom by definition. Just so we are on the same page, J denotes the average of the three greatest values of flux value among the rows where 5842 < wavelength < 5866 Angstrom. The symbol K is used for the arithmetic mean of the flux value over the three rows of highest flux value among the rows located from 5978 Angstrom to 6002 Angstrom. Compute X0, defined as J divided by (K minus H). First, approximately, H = 204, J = 194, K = 209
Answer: 43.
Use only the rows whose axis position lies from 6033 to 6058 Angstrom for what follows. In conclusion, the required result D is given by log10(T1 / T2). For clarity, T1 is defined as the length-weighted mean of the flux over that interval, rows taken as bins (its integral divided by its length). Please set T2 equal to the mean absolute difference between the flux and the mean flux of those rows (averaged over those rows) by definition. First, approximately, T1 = 195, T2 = 11.0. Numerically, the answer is 1.25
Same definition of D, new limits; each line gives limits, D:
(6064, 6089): 1.27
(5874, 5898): 1.22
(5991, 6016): 1.20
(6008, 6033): 1.16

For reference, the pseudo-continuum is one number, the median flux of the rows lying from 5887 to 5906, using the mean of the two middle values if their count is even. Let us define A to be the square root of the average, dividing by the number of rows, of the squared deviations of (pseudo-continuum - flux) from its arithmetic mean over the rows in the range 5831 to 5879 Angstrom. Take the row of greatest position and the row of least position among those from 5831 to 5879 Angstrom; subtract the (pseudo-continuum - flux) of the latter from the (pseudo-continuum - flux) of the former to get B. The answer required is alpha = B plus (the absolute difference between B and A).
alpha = 64.2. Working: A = 15.4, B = 40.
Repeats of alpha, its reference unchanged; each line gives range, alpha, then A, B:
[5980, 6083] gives 14.6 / 14.6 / -39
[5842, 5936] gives 21.8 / 21.8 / -2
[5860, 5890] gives 17.6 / 17.6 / 6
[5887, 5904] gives 21.7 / 21.7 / -2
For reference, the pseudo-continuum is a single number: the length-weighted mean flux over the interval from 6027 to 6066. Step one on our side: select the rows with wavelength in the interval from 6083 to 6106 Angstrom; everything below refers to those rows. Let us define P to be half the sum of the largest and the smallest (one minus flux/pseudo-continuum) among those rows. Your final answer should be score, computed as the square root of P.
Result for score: 0.21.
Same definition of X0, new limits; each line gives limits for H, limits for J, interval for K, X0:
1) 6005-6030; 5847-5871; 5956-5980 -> 15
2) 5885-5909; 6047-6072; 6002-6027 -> 28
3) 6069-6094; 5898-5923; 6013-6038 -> 45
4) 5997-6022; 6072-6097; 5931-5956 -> 80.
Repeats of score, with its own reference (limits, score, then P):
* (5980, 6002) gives 0.15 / 0.02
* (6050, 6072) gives 0.16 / 0.03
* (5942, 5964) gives 0.15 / 0.02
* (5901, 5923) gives 0.36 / 0.13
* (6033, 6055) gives 0.06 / 0.00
